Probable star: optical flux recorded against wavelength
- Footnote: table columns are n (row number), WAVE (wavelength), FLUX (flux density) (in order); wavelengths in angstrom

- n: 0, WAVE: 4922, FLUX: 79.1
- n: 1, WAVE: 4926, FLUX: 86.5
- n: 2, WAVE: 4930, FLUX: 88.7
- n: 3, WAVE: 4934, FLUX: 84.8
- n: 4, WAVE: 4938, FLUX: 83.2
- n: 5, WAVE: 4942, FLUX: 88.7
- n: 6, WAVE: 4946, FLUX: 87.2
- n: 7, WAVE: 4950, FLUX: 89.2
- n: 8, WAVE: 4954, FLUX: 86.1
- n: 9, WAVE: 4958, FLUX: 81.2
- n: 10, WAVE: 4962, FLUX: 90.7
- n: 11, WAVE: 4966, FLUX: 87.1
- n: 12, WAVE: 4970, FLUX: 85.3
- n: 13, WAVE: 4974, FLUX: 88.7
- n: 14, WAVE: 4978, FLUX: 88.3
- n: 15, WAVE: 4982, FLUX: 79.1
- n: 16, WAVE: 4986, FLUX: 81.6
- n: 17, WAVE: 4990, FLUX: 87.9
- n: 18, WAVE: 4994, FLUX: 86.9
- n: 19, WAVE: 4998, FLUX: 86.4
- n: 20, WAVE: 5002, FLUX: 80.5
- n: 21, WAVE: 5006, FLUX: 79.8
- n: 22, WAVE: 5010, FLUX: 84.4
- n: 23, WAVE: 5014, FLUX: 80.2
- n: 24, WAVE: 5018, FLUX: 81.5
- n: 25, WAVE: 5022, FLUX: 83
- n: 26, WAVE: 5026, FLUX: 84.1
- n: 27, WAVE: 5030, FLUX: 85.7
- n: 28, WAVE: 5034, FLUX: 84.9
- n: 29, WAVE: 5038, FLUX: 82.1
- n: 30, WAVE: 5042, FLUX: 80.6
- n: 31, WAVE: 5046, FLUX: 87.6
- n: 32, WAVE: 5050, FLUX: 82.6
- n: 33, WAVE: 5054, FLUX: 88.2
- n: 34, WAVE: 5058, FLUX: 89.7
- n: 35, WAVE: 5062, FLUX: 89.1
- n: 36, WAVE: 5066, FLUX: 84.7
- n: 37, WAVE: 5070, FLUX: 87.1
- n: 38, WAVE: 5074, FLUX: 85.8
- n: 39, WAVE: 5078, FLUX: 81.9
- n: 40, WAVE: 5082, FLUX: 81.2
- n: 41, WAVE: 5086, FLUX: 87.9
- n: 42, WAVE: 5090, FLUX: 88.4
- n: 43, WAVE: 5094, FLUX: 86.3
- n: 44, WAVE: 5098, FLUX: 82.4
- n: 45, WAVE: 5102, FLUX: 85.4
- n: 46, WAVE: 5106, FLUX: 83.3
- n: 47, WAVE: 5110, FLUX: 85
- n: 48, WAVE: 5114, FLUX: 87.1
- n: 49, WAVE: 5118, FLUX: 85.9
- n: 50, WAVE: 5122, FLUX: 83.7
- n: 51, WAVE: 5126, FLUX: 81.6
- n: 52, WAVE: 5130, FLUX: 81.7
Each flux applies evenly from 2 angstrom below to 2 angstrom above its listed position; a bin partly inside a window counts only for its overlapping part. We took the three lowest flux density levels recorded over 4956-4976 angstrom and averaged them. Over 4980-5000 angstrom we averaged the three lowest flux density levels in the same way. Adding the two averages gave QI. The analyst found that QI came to 167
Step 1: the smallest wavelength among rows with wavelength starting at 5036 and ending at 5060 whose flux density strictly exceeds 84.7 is 5046 angstrom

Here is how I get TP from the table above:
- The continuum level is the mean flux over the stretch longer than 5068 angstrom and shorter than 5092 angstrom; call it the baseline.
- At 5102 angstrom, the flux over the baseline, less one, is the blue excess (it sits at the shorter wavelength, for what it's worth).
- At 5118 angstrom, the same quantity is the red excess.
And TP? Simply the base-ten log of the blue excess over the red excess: -1.5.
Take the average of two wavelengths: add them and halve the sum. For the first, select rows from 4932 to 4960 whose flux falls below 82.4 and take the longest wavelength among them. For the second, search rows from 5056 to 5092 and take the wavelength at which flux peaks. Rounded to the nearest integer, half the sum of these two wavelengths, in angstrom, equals 5008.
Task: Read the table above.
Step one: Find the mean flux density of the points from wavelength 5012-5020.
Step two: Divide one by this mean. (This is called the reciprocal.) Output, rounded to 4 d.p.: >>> 0.0124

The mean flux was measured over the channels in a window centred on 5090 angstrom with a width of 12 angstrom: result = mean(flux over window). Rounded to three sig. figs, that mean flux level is 87.5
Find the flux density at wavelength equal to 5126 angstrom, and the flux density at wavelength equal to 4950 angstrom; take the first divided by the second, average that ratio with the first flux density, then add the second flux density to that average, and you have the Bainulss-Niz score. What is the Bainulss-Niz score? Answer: 130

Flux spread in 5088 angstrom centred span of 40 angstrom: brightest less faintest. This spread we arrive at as 7.2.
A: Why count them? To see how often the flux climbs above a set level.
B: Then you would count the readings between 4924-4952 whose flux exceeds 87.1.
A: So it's 4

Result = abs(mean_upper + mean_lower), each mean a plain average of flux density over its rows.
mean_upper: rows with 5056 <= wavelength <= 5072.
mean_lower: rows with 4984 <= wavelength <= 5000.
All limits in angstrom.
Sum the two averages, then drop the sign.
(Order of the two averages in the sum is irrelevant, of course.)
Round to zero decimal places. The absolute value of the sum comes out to 173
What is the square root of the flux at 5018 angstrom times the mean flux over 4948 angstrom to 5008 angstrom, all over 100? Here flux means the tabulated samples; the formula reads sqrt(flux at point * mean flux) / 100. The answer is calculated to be 0.834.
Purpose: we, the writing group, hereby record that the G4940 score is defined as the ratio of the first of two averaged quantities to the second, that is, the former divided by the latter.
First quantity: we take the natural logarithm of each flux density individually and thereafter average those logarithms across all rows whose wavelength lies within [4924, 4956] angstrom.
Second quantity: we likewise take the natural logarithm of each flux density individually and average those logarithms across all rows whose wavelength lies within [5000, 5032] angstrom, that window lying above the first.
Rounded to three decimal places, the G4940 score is 1.012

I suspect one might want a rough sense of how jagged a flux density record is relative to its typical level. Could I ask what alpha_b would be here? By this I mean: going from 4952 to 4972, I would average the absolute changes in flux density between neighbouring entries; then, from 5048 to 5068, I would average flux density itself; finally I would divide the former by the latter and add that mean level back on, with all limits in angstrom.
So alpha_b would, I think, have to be 86.9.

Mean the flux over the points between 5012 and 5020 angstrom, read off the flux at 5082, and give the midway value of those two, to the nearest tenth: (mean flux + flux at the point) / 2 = 81.0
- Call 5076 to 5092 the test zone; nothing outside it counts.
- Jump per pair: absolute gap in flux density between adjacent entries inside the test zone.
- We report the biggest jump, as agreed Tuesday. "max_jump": 6.7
